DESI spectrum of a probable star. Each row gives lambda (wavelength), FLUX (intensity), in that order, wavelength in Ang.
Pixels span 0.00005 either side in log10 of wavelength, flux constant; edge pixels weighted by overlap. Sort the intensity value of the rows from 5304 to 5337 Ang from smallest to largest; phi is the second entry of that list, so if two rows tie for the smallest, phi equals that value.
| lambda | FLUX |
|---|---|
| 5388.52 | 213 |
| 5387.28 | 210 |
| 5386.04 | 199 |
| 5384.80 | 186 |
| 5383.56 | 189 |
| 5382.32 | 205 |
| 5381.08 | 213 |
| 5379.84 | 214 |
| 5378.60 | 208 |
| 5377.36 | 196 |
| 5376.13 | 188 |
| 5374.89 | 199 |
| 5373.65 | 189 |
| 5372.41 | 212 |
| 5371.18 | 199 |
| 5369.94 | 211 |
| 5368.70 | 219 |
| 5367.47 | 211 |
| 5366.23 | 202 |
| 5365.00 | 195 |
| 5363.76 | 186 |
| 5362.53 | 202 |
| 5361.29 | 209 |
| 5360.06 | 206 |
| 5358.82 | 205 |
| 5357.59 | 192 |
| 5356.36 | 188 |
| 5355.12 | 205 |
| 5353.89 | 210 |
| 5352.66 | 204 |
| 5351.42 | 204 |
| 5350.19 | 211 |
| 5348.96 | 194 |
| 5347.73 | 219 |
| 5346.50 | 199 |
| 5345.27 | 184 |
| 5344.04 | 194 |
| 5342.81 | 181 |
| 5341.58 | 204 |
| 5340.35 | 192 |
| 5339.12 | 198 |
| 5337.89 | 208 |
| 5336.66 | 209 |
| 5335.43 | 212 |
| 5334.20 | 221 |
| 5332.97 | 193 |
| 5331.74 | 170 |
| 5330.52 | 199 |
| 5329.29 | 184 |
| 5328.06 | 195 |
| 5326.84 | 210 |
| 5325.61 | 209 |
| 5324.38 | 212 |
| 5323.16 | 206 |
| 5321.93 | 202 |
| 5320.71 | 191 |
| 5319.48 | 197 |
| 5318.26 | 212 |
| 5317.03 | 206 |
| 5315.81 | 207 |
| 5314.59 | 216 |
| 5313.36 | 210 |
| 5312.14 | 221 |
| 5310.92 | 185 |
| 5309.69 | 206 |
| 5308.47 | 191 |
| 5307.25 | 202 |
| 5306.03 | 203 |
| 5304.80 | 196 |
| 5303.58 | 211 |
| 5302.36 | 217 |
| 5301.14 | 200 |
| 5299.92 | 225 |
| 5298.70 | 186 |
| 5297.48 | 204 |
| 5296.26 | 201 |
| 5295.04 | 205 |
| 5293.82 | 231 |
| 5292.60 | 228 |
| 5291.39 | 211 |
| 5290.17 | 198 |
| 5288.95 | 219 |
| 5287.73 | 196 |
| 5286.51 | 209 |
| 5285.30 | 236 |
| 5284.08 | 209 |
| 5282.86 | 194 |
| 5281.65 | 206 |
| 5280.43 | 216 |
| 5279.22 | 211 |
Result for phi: 184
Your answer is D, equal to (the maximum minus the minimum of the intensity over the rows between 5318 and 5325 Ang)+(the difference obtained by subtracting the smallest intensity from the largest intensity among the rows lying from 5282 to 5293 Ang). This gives 63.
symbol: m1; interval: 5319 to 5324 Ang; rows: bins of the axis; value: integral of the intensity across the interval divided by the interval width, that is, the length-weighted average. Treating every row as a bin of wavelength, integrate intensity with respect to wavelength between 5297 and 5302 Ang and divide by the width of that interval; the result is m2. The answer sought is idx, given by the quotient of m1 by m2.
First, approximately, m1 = 200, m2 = 204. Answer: 0.977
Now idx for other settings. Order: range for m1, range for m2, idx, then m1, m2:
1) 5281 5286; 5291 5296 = 0.969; 211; 218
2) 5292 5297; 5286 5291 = 1.051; 216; 205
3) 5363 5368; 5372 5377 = 1.011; 198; 196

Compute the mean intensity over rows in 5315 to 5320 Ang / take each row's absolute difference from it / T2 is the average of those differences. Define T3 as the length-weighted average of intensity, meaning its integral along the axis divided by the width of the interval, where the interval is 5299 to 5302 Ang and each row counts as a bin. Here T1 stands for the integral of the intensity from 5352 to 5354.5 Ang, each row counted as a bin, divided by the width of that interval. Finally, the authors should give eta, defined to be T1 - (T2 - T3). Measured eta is 413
